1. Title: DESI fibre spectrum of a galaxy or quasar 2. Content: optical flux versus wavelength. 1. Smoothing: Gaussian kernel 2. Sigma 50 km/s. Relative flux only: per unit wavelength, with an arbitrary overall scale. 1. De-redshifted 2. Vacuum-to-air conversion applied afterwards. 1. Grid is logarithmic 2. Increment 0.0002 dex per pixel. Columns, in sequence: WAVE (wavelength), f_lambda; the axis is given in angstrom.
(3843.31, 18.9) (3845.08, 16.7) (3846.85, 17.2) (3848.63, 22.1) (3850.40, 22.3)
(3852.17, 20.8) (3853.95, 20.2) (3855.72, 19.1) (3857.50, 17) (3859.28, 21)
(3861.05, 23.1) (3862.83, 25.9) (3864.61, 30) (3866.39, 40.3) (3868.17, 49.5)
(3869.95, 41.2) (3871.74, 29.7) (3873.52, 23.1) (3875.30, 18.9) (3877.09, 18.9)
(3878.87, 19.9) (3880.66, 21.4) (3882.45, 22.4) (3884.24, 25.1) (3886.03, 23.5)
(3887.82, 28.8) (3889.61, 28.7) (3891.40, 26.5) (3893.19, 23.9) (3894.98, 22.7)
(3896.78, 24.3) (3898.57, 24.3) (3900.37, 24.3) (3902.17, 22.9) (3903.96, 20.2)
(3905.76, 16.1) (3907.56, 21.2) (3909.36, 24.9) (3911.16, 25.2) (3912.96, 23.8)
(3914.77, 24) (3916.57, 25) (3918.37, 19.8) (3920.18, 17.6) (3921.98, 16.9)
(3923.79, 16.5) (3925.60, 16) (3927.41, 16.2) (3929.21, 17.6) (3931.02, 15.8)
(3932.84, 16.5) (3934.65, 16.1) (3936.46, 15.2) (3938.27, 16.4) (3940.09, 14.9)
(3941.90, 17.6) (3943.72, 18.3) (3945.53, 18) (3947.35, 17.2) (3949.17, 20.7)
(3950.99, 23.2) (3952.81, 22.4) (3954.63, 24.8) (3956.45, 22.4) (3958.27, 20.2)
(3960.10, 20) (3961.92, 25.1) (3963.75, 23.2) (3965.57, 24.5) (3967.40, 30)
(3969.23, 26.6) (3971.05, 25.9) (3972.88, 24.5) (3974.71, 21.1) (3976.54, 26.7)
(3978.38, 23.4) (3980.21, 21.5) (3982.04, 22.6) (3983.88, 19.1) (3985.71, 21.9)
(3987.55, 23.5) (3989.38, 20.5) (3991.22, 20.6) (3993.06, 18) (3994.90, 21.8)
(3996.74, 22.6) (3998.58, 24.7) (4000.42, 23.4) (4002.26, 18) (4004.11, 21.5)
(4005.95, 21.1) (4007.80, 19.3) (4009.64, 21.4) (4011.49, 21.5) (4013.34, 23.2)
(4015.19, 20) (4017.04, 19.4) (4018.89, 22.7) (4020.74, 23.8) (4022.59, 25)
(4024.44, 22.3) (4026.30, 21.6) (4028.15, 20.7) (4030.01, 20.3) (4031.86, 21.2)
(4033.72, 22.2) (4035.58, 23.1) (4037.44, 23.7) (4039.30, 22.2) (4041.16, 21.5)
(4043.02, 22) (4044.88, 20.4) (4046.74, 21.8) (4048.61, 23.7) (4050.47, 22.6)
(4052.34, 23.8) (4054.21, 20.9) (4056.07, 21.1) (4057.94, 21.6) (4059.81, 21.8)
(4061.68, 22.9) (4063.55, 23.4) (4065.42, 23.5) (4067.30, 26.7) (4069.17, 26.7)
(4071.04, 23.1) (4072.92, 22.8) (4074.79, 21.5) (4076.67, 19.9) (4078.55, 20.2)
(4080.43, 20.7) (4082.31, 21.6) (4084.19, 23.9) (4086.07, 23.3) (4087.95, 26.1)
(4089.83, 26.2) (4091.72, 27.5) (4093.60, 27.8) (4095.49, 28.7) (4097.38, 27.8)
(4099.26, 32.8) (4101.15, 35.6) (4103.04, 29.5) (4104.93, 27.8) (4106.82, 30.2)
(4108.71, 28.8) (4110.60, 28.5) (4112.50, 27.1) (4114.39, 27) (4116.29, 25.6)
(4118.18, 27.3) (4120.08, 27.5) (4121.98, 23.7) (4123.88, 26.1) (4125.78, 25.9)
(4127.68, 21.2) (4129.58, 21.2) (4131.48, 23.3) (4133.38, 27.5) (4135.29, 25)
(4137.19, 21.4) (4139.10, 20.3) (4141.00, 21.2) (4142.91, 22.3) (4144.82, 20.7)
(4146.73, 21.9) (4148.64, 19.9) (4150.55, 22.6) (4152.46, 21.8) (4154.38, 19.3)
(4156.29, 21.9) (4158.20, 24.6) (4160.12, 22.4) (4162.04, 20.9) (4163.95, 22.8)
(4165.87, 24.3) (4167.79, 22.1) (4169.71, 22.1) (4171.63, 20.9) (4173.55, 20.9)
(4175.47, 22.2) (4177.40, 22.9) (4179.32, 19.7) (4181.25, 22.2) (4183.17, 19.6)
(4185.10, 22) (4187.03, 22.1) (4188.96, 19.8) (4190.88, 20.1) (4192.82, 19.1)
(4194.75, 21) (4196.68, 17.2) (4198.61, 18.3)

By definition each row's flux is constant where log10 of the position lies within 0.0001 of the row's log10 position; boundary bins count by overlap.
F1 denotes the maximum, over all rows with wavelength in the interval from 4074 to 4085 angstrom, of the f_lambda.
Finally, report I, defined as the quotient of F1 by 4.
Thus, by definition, 6.0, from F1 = 23.9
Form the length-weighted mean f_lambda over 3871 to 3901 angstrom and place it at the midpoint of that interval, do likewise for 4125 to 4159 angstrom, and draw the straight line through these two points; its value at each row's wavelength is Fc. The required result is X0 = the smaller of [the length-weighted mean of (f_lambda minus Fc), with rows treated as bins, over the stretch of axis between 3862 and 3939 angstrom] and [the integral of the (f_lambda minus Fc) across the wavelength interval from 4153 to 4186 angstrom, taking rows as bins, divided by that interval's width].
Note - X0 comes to -0.6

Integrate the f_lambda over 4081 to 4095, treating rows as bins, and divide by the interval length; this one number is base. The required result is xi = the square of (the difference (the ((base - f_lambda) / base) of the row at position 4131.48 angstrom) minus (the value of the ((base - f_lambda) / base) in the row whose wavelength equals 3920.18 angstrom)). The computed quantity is 0.05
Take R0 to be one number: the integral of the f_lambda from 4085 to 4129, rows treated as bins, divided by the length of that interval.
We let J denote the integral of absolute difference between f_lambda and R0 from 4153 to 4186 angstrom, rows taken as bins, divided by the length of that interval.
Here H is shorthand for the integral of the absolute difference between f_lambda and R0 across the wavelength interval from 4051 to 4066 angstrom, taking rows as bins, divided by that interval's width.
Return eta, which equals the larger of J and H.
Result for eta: 5.6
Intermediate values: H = 5.1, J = 5.6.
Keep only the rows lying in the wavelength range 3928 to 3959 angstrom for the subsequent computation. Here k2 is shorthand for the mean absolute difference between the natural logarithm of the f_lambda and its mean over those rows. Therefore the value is 0.132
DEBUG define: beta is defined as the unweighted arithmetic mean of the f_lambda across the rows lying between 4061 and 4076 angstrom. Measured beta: 23.8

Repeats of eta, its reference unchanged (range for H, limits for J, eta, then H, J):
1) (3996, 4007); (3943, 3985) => 5.6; 5.6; 4.9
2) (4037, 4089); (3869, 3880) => 7.5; 4.8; 7.5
